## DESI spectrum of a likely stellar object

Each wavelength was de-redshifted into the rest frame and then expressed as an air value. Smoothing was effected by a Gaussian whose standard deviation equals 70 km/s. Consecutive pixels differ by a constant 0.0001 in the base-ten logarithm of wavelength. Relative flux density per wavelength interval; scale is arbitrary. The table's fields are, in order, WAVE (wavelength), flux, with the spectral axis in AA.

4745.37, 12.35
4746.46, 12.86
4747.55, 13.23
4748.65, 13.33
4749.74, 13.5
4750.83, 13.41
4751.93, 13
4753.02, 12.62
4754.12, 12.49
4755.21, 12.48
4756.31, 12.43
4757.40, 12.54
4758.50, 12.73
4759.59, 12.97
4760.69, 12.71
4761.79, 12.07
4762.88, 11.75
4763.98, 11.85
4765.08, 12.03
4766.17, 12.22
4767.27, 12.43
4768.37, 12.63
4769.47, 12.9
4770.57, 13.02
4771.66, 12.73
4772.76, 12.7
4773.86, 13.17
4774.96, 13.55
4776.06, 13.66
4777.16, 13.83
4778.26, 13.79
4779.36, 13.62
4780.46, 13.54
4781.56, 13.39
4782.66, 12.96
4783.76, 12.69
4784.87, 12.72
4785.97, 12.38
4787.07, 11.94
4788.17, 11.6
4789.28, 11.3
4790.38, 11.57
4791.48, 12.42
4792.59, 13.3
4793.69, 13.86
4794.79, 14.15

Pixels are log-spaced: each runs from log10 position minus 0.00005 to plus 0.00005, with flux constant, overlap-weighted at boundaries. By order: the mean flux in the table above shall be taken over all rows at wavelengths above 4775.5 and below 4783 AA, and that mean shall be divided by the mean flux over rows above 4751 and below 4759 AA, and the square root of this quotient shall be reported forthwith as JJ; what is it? 1.04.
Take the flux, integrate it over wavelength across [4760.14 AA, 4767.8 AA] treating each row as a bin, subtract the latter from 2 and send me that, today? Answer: -91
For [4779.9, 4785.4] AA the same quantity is -70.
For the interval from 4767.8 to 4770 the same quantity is -26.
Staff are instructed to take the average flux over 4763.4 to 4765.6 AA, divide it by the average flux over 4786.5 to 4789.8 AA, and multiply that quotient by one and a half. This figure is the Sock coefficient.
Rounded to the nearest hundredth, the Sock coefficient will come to 1.54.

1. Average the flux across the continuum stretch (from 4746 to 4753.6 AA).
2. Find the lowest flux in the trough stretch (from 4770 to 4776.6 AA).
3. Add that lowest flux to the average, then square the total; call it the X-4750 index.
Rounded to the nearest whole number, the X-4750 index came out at 667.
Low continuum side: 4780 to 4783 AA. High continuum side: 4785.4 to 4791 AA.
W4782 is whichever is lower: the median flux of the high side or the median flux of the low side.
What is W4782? 11.6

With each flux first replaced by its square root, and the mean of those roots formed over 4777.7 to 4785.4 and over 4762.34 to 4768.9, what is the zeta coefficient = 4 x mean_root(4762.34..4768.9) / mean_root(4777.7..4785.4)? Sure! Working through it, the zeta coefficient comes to 3.83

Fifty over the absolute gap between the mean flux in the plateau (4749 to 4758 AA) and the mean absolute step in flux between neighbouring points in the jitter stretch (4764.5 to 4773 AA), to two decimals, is 3.96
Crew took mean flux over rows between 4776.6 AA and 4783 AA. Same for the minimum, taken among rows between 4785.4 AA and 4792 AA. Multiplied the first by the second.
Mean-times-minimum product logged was 153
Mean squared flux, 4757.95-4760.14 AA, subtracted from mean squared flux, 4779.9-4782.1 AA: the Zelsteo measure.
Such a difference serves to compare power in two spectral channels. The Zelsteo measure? 16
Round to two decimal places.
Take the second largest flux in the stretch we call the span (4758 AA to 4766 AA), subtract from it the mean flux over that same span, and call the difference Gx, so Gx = 0.43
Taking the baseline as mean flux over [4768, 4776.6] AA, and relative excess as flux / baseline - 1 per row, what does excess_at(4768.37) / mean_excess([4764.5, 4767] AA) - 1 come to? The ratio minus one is -0.5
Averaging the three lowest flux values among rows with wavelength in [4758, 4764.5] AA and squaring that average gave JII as 141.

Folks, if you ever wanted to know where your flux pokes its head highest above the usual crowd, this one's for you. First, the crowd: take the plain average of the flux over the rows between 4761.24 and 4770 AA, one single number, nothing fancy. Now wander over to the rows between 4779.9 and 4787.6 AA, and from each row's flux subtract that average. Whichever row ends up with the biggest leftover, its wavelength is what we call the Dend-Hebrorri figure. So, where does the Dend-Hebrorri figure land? 4780.46 AA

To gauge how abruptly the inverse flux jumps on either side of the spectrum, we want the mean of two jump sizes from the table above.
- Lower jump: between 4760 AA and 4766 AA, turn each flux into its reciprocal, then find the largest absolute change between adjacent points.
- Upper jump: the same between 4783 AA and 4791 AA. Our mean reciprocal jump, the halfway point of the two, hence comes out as 0.0036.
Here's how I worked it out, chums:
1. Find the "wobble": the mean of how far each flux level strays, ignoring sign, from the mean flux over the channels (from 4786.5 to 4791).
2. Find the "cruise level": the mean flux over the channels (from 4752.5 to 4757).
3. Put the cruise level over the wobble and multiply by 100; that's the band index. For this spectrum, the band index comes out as 7410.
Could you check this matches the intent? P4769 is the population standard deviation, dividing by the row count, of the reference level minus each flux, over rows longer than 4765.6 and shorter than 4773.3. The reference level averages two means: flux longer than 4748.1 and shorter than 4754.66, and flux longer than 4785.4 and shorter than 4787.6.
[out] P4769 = 0.25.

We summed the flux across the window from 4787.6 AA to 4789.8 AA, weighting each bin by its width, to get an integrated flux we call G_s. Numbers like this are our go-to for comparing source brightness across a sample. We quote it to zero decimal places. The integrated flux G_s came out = 25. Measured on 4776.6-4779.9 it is 45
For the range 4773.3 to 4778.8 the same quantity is 75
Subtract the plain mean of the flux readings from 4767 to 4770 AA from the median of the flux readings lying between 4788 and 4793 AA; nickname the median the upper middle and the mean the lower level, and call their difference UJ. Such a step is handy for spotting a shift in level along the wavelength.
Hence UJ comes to -1.1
